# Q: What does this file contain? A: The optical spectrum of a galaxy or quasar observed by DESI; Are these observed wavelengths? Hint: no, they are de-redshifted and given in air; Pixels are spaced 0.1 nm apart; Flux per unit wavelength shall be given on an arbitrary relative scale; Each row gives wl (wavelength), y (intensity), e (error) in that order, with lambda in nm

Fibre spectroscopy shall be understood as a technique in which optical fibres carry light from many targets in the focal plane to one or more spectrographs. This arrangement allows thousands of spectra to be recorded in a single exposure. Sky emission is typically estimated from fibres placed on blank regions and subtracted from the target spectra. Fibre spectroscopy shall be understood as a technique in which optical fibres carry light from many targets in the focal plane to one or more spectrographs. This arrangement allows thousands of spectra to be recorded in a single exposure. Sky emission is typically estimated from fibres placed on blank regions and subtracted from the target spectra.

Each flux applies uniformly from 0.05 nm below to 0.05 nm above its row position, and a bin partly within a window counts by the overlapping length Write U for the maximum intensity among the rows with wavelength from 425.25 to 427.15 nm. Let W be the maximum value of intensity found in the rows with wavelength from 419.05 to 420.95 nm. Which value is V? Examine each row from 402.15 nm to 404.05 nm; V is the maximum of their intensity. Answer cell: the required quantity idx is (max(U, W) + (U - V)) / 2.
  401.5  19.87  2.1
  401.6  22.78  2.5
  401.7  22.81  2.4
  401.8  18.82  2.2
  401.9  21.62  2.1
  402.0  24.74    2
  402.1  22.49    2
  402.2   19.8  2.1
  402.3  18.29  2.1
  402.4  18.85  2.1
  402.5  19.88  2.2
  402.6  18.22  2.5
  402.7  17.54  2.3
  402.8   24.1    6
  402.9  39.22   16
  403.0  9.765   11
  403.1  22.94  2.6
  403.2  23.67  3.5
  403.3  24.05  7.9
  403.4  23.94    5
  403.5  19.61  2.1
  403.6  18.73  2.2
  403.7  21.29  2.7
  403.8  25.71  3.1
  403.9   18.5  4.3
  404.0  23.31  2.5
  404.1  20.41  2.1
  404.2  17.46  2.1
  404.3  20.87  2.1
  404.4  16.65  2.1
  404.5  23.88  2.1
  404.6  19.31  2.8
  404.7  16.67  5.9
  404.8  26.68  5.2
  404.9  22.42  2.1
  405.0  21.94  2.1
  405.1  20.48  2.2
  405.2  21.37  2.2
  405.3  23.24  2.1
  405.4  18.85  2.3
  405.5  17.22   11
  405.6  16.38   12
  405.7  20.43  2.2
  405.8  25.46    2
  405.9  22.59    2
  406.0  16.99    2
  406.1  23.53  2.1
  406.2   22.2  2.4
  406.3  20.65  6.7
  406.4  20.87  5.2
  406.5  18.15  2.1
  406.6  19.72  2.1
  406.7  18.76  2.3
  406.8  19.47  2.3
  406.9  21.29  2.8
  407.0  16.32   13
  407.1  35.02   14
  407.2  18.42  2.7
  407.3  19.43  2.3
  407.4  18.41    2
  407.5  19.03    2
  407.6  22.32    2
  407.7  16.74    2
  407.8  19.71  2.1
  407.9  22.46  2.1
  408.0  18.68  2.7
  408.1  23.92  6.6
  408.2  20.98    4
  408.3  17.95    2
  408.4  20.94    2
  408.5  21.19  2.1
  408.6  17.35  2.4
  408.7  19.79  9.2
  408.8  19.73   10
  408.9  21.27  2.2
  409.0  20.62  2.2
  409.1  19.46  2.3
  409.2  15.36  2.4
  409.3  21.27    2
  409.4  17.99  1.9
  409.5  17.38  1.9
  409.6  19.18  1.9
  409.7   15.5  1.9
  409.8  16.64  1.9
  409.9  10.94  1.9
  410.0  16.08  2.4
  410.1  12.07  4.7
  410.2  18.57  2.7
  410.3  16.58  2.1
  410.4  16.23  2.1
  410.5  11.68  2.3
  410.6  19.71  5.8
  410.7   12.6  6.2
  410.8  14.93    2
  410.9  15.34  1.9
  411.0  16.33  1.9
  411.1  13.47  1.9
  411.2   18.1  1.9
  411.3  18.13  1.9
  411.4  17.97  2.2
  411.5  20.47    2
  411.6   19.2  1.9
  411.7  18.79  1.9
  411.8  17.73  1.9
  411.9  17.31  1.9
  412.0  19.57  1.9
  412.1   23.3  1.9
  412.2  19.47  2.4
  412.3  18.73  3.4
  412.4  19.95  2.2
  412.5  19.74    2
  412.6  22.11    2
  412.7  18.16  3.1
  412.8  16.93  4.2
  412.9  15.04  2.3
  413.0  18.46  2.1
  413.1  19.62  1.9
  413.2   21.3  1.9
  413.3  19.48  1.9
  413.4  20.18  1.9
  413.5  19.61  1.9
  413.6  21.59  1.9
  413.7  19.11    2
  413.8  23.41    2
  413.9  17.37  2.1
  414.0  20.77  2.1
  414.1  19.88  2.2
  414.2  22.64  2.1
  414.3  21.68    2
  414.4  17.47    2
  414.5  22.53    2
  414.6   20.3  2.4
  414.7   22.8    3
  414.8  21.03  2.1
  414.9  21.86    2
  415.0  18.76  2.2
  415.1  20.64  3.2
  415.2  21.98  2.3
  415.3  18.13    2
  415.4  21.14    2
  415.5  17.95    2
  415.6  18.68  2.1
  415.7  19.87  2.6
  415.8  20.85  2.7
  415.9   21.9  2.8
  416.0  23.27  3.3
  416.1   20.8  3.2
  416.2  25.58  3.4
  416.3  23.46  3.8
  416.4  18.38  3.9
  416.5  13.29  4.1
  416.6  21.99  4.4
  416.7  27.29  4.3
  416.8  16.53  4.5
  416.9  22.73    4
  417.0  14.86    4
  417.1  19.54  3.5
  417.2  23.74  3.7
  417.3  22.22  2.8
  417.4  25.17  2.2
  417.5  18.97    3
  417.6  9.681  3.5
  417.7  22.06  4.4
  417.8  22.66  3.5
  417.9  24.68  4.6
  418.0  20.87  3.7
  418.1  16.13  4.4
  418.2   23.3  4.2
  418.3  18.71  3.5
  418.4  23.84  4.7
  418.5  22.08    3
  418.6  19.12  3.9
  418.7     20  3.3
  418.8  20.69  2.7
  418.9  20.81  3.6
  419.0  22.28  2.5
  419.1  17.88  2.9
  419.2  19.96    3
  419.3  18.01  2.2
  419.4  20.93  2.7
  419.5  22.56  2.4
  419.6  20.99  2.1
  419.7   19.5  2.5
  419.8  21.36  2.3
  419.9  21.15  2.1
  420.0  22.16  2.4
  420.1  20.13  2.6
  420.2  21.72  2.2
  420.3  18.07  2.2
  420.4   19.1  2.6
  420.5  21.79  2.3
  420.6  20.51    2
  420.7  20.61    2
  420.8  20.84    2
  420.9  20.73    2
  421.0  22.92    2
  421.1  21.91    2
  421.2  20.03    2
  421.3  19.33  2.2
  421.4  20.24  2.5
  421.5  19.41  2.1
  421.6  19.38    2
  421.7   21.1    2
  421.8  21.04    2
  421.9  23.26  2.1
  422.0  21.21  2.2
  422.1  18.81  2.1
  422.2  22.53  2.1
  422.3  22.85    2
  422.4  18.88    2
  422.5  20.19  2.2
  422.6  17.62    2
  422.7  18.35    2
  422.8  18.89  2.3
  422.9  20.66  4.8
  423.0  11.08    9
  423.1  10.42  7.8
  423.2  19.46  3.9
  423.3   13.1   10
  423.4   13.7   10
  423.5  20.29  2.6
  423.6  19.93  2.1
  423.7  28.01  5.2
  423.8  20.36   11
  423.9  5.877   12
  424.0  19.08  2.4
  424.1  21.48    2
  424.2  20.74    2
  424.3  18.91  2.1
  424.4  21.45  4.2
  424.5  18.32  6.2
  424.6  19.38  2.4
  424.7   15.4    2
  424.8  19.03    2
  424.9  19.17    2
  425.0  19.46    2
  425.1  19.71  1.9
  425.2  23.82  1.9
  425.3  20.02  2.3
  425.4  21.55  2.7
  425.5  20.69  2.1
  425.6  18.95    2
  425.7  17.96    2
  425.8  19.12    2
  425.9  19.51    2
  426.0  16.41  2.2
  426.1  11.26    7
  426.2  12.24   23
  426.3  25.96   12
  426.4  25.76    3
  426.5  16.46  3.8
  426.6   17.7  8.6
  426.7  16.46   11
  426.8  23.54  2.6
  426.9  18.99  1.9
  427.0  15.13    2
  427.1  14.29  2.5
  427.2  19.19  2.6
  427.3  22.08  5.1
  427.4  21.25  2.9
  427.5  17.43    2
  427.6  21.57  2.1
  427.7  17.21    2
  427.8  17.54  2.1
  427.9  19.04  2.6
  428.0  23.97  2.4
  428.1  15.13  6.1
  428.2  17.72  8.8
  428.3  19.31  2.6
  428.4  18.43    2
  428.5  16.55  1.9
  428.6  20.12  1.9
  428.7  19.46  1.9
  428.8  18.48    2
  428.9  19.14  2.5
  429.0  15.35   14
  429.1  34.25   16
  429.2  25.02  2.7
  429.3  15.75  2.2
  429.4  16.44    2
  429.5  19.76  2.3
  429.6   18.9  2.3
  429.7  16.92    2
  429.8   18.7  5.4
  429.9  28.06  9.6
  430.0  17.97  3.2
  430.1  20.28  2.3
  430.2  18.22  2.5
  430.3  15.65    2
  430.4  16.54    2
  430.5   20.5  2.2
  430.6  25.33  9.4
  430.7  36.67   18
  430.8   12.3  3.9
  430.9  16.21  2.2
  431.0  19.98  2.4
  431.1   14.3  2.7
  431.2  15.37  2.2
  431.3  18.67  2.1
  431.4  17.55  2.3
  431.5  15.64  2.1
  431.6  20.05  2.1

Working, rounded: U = 25.96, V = 39.22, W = 22.56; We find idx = 6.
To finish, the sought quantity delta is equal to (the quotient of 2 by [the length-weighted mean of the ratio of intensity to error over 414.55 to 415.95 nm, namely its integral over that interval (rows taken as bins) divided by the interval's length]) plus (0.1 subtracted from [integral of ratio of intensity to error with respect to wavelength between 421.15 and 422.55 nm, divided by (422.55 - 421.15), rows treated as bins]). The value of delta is 9.9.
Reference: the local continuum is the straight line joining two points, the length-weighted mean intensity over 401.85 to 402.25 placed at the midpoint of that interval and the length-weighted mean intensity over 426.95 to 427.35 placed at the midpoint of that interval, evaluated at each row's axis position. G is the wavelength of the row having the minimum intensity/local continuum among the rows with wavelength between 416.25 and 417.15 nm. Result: 416.5 nm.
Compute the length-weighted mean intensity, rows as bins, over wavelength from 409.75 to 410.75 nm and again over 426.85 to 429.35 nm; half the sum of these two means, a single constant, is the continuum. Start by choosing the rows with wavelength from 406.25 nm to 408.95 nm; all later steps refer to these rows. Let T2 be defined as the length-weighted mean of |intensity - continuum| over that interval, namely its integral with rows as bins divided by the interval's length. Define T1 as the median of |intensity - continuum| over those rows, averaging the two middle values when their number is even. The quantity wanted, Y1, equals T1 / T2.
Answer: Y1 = 0.78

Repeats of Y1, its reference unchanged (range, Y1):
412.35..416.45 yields 0.95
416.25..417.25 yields 1.00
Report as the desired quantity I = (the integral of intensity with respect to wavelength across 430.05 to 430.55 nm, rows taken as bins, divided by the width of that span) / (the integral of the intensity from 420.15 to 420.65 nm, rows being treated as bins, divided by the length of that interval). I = 0.90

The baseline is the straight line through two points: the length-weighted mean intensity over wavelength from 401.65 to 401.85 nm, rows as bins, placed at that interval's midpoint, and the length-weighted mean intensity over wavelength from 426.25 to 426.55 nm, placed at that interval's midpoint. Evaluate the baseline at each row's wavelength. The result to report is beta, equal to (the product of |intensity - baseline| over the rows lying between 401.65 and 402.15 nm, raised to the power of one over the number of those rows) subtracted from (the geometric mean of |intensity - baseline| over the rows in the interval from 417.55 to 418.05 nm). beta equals -1.11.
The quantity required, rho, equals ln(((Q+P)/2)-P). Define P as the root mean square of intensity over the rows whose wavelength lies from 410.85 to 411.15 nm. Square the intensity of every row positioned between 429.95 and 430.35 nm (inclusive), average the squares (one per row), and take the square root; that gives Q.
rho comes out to 0.4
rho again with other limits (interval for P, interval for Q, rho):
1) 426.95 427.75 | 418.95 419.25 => -0.4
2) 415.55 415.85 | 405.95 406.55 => -1.0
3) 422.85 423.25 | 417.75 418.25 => 1.0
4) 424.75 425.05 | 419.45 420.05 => 0.0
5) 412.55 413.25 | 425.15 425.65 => 0.1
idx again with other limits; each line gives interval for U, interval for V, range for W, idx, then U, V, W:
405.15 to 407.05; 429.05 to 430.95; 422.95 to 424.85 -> 8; 25.46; 36.67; 28.01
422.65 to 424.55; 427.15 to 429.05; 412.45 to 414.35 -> 16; 28.01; 23.97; 23.41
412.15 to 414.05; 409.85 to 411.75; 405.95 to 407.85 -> 19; 23.41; 20.47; 35.02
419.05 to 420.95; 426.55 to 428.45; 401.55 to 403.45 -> 19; 22.56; 23.97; 39.22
